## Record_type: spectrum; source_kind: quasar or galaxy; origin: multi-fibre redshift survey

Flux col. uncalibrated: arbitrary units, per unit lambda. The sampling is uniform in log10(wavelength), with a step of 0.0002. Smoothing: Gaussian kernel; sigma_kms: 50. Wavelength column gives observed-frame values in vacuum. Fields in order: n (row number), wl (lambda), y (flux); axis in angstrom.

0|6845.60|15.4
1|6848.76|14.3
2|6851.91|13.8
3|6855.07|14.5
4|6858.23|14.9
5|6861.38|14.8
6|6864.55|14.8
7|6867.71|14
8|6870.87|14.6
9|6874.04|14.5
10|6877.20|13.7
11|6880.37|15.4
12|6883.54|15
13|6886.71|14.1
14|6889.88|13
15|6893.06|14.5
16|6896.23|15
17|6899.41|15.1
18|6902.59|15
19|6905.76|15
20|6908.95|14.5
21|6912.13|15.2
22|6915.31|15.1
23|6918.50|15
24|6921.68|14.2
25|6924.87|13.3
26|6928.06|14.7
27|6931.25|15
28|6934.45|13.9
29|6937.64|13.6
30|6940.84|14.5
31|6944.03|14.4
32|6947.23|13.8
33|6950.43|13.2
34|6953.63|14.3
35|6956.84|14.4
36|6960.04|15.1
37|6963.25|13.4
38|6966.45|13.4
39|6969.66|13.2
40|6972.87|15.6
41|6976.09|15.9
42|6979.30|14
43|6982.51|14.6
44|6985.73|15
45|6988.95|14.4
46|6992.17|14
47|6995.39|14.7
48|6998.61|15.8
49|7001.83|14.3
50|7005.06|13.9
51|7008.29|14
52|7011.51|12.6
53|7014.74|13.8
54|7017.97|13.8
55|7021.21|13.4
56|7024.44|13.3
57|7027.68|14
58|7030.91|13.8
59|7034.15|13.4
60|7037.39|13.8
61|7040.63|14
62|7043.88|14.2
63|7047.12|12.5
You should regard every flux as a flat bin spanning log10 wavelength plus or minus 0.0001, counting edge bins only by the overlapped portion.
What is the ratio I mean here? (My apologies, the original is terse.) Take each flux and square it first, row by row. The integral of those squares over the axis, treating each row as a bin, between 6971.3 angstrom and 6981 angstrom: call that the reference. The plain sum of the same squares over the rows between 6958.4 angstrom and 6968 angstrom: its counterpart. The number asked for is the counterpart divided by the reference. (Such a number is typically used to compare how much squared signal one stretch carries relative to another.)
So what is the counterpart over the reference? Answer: 0.26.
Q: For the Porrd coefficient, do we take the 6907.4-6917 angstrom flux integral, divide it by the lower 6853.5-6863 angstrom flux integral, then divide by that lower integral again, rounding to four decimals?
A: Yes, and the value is 0.0073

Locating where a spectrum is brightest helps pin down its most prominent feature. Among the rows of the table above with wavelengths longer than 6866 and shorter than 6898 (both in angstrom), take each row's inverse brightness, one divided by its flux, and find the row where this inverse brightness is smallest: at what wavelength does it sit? 6880.37 angstrom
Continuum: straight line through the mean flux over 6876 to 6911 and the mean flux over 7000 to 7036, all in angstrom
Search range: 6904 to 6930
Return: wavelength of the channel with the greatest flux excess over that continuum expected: 6912.13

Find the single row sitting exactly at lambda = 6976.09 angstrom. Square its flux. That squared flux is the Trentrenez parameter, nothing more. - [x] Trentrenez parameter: 253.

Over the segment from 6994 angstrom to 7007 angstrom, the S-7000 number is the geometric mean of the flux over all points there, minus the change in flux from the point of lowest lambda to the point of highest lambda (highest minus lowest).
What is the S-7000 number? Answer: 15.5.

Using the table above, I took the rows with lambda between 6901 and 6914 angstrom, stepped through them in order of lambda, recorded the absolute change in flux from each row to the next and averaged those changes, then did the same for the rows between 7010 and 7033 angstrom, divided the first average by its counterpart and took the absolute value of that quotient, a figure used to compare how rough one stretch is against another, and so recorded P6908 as 0.92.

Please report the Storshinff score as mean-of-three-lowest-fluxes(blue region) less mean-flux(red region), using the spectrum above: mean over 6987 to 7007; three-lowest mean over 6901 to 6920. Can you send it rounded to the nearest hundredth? 0.32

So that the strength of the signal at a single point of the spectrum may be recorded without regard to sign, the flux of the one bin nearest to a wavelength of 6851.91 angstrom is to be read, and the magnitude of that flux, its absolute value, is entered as 13.8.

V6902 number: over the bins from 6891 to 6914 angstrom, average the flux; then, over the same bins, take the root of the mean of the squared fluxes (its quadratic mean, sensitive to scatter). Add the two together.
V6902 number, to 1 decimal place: 29.8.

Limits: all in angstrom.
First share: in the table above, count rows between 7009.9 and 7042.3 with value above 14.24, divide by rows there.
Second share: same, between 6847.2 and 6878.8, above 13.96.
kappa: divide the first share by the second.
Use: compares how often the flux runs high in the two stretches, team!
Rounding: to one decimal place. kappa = 0.0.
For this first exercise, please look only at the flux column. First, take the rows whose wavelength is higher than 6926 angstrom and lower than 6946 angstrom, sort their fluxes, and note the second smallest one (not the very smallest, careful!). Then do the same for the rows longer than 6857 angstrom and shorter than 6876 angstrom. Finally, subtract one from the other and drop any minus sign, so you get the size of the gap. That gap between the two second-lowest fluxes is 0.60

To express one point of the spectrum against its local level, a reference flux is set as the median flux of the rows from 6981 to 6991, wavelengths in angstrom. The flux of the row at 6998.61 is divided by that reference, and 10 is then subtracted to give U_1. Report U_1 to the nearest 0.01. -8.92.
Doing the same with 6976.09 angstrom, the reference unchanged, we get -8.91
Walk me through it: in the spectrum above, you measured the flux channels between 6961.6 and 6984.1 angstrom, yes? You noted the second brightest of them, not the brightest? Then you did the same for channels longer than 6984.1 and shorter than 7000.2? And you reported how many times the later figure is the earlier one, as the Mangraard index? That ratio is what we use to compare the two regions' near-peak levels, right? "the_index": 0.96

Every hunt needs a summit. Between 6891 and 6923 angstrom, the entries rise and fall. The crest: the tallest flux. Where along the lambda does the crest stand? 6912.13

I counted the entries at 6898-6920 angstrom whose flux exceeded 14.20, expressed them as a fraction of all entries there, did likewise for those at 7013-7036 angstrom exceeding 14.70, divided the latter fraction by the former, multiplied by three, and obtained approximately 0.0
